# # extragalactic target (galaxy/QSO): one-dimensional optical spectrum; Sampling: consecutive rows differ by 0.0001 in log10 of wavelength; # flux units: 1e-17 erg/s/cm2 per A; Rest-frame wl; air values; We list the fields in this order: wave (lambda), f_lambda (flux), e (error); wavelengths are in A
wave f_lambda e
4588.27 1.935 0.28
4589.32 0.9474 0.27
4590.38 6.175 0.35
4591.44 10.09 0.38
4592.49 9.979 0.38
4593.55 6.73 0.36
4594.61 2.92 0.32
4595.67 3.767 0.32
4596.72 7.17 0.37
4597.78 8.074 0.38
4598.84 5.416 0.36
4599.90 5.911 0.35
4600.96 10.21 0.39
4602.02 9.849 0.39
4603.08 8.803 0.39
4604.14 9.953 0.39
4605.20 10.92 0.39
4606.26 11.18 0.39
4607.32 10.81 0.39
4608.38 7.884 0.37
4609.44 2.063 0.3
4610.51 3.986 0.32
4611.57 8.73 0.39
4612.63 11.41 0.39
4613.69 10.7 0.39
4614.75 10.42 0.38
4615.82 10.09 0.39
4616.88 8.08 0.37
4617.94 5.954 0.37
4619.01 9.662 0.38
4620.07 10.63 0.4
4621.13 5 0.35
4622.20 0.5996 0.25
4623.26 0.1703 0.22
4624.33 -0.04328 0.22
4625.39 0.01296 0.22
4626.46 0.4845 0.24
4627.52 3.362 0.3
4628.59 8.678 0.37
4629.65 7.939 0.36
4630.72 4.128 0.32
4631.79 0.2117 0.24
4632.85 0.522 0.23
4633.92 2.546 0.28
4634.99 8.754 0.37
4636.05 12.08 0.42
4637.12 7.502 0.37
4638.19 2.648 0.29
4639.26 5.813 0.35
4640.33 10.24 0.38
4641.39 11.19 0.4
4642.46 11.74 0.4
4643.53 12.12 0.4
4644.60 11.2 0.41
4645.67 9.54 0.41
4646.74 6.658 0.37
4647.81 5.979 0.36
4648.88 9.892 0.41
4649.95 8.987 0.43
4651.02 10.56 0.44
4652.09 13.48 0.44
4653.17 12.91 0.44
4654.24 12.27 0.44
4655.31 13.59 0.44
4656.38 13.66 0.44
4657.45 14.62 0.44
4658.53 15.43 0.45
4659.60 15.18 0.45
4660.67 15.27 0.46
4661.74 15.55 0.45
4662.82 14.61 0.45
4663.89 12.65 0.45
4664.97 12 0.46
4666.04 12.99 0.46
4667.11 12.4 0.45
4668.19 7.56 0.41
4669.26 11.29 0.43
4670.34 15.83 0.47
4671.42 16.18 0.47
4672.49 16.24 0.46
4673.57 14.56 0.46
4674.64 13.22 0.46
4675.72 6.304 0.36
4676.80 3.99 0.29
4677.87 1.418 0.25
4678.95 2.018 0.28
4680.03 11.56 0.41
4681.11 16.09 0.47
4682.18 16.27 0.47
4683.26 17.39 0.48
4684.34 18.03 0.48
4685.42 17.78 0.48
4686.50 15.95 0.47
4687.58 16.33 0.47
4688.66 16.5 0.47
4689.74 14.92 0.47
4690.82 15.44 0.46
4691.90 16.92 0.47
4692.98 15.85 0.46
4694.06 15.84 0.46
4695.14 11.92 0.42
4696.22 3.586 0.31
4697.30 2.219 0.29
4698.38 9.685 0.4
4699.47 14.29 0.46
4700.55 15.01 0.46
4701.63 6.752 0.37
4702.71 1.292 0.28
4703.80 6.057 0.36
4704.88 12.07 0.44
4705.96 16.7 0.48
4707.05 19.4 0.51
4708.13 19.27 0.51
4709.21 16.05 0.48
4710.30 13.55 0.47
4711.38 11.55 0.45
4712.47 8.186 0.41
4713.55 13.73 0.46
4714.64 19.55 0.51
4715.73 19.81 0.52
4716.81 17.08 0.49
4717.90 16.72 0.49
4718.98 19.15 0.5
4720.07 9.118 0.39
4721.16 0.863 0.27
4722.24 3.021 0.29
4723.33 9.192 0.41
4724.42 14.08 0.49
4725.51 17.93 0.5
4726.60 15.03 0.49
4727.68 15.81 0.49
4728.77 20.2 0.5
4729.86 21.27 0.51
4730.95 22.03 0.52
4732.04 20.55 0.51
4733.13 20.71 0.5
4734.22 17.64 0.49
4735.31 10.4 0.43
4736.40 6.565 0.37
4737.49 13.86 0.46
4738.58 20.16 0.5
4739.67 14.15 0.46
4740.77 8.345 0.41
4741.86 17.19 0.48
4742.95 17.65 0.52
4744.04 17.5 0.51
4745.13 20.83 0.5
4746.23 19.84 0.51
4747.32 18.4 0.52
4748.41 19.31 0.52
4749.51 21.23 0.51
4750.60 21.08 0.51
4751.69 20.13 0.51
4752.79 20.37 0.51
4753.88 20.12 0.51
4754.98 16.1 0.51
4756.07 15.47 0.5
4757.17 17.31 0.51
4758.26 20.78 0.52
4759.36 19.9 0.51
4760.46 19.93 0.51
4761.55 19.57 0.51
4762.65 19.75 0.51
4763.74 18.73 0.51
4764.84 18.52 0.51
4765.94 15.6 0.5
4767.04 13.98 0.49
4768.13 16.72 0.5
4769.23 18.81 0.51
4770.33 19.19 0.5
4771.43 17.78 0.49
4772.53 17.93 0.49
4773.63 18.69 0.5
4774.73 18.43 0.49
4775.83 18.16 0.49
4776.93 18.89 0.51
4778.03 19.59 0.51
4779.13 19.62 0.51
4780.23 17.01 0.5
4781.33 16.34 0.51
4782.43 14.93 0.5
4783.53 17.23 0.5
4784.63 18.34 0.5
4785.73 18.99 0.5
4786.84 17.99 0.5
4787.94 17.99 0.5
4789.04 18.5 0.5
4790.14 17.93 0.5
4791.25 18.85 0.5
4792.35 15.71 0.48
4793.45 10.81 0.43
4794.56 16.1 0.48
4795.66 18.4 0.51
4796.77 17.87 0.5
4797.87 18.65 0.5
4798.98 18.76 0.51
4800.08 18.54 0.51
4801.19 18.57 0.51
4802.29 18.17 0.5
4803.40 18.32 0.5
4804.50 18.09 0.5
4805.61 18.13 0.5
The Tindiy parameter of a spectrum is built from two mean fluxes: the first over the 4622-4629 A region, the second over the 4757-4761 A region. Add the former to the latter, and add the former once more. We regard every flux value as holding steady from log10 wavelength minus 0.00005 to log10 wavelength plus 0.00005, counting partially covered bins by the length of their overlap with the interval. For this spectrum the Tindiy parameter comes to 23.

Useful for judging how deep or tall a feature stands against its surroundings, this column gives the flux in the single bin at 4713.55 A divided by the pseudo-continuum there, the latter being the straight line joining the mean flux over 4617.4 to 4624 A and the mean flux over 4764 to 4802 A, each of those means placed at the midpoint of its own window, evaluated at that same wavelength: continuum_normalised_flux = 1.1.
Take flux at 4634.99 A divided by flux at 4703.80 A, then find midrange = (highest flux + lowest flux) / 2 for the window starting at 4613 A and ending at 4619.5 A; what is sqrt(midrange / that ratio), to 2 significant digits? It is 2.4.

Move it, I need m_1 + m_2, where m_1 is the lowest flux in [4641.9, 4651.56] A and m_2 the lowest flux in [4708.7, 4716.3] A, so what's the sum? 14.2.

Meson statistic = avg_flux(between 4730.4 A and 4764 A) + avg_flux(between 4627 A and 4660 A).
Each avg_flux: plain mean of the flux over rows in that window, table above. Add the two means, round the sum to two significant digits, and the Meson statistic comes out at 27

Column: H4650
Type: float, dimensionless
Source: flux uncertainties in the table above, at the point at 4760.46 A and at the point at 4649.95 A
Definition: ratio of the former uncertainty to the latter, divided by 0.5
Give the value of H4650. 2.37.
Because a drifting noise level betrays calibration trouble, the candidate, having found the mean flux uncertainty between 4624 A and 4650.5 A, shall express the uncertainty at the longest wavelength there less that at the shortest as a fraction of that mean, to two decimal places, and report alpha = 0.61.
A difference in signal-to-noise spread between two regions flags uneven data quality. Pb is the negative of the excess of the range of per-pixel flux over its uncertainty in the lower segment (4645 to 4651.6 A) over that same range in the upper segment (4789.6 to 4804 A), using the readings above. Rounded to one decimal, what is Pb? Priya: 5.0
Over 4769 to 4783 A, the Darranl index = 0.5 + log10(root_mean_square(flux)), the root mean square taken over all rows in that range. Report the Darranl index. 1.76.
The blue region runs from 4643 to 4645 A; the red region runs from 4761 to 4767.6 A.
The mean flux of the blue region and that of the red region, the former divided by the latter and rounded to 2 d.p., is 0.66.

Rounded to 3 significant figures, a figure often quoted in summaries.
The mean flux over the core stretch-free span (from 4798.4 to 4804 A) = 18.5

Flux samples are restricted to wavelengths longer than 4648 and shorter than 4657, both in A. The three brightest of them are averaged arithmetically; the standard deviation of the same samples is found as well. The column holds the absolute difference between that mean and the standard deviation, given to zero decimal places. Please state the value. 12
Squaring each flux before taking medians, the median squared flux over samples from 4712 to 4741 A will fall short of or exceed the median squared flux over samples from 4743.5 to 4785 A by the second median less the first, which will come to 100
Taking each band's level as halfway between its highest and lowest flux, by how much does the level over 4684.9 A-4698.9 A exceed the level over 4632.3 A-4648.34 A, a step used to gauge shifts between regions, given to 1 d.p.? 3.7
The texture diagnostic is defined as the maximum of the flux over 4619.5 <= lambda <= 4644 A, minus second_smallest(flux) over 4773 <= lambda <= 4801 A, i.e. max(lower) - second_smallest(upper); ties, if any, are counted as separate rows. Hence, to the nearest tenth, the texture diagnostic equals -2.8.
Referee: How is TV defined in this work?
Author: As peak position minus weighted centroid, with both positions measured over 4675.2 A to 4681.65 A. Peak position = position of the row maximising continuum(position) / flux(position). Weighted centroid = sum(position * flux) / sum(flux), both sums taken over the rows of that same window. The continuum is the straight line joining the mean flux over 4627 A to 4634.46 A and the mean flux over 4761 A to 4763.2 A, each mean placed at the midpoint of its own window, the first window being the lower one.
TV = -1.5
